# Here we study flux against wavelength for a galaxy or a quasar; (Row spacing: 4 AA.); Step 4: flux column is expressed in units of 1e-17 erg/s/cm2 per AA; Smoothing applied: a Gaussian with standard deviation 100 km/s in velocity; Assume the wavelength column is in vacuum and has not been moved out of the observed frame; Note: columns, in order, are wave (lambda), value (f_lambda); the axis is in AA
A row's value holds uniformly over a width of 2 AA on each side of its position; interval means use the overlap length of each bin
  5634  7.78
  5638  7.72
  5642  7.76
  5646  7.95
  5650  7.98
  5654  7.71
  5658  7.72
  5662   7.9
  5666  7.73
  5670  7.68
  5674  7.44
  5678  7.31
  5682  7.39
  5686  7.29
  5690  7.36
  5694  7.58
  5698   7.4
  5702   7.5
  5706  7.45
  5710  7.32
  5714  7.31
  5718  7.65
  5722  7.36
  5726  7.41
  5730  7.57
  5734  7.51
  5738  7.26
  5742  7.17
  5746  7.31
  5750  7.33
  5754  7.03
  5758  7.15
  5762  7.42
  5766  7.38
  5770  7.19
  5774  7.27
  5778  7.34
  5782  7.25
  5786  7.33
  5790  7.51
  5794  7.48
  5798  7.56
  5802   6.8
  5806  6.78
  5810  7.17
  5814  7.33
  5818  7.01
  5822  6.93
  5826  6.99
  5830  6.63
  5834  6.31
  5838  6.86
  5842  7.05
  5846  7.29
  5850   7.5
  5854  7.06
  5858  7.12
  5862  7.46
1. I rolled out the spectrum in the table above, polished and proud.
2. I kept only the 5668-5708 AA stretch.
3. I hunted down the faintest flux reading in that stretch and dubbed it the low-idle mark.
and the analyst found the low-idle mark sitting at 7.29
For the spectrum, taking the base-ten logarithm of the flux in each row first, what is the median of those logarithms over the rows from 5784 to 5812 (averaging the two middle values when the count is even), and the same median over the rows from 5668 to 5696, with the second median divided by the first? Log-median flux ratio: 1.00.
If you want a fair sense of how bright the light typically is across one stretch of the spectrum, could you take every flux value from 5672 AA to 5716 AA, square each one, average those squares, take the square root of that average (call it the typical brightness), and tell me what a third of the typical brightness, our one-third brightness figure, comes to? 2.47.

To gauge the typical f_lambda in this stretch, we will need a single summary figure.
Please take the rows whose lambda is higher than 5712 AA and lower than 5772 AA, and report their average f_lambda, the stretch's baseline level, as 7.34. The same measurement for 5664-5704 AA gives 7.47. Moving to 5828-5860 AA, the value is 6.98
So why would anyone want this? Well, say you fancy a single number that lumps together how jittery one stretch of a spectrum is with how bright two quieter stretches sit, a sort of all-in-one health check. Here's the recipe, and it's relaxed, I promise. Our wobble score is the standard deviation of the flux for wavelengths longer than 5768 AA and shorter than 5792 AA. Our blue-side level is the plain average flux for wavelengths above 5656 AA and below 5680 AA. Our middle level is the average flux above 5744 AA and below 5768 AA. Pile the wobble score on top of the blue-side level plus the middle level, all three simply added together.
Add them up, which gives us 15.0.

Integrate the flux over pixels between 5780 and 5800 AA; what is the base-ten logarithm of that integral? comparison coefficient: 2.17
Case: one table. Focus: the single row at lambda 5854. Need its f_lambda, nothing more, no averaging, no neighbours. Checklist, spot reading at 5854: 7.06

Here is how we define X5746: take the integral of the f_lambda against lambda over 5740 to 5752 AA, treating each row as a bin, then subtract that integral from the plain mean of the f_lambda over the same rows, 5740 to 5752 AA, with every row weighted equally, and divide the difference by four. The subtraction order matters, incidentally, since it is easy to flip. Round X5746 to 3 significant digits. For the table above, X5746 -20.0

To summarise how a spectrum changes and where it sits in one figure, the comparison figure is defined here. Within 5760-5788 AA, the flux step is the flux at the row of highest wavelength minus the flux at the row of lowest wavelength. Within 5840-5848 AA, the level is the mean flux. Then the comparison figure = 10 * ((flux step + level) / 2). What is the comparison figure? 35.4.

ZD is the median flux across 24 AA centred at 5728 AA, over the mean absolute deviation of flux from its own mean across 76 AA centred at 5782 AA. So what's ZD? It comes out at 45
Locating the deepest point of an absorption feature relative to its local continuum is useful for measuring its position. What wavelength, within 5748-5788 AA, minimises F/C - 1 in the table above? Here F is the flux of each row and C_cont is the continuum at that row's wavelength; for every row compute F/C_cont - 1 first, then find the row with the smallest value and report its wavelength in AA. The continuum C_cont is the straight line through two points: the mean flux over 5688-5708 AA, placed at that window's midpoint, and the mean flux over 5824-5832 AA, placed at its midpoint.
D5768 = 5754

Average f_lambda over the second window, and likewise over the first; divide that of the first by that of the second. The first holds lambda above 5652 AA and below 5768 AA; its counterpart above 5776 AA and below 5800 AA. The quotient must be 1.003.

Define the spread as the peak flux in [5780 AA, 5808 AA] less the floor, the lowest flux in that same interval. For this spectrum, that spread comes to 0.78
